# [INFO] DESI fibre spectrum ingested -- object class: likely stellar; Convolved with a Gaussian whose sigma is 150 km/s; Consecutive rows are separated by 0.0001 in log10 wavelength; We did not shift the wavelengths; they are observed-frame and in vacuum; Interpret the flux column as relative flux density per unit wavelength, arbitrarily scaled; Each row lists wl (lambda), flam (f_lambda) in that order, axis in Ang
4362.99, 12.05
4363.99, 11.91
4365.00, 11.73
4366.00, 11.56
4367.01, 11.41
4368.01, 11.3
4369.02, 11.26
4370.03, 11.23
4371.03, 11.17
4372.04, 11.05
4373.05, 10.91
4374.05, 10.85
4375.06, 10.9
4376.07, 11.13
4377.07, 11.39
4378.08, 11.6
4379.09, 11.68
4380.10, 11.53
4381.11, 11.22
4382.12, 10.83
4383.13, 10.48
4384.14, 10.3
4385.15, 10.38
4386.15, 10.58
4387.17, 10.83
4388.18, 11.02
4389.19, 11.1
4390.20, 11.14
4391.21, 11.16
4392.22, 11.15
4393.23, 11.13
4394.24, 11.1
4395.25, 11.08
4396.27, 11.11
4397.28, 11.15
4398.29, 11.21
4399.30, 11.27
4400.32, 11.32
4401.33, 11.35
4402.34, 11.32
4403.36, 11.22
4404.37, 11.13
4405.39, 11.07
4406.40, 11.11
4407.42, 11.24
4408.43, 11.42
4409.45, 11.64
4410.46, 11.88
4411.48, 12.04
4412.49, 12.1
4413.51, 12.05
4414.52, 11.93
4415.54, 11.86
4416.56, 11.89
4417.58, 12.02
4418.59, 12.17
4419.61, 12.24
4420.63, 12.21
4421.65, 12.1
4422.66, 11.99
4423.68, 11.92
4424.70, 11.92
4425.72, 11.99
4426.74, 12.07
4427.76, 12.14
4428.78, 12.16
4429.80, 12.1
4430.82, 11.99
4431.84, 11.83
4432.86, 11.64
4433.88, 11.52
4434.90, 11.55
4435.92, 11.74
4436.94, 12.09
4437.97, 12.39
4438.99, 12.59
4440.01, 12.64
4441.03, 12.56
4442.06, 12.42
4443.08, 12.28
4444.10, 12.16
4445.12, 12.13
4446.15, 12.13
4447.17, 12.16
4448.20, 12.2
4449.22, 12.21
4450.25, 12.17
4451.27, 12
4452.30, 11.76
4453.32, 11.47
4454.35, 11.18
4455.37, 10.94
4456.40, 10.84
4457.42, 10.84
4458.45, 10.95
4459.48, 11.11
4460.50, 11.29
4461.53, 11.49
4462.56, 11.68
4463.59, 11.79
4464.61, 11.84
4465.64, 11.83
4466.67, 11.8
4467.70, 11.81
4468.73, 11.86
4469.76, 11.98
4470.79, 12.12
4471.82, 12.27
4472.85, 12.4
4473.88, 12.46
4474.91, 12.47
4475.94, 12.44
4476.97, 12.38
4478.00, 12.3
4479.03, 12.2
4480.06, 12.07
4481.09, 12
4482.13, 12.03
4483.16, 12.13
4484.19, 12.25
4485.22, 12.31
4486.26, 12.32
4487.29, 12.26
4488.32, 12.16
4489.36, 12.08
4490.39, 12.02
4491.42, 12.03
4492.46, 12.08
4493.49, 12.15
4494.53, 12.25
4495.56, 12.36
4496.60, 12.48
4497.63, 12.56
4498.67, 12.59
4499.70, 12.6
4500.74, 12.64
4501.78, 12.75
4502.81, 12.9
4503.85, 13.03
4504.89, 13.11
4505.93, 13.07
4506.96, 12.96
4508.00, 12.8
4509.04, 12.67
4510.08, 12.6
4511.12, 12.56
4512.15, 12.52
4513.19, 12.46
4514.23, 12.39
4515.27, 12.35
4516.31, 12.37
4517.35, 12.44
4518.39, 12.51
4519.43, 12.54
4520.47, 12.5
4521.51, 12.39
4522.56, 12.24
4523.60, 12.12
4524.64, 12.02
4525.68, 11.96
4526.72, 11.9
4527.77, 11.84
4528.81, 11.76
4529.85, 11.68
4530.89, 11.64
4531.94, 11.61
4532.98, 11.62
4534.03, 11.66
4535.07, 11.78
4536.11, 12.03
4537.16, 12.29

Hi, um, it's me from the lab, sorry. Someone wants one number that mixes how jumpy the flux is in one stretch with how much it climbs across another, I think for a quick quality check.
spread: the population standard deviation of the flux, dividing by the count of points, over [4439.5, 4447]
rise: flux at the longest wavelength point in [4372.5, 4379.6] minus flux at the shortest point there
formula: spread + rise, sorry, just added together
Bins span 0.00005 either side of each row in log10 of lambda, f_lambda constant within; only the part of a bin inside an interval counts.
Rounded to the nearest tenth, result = 1.0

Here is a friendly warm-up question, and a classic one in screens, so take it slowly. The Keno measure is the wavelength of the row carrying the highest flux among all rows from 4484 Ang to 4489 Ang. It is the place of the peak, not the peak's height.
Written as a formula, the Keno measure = 4486.26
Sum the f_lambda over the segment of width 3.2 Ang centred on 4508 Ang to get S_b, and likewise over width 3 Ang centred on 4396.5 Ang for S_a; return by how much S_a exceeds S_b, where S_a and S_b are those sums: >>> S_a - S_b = -5.1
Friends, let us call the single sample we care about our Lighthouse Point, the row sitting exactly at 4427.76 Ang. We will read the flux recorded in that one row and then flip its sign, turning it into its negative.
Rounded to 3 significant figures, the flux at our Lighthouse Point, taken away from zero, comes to -12.1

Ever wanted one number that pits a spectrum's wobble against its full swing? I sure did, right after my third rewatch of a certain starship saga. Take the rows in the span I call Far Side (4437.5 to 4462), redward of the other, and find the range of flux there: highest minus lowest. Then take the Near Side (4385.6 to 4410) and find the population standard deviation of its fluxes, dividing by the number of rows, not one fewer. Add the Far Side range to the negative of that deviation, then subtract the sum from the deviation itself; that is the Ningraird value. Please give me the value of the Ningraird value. -1.4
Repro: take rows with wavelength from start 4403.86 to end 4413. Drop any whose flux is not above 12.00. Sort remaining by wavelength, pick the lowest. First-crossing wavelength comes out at 4411.48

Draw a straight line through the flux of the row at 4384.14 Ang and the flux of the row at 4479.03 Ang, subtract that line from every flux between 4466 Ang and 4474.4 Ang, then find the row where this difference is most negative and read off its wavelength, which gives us 4467.70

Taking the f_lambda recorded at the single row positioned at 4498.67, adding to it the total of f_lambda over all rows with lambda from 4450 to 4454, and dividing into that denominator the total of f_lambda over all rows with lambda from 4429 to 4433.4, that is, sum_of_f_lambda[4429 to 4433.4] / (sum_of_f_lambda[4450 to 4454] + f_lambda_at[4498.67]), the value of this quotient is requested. 0.79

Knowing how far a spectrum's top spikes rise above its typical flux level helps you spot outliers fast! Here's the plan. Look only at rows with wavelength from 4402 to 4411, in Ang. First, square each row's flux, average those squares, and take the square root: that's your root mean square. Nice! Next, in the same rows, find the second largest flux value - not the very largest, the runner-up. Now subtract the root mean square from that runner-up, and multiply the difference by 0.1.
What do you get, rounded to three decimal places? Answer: 0.030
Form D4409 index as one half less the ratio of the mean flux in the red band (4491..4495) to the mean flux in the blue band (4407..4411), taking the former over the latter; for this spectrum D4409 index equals -0.55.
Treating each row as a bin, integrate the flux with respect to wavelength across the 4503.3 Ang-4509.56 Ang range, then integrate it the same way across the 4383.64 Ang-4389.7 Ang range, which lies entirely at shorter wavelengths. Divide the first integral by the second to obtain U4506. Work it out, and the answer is 1.2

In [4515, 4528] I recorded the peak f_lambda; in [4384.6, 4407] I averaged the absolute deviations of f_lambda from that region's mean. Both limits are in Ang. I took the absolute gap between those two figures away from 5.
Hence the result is -7.4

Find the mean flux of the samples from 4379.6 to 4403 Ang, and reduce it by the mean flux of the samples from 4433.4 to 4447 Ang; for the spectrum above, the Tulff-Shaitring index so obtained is -1.14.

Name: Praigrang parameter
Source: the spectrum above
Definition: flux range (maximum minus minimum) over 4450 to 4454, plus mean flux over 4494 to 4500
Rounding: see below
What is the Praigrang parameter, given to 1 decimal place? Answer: 13.2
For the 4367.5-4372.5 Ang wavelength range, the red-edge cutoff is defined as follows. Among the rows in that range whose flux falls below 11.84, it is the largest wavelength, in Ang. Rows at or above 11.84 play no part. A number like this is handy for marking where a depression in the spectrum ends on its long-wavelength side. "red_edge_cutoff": 4372.04 Ang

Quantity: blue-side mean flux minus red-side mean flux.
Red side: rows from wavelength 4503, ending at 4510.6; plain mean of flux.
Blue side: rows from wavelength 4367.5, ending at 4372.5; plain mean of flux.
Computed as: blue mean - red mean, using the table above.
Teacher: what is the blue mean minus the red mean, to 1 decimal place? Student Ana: -1.7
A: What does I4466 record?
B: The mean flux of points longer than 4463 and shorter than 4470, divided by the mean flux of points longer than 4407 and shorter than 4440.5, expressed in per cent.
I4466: 99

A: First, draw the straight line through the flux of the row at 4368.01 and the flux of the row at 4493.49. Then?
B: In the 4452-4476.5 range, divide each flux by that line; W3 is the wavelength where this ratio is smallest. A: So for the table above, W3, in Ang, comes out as 4457.42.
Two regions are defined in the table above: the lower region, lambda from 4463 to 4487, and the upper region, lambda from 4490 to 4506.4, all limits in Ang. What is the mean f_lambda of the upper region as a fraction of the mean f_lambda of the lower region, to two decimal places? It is 1.03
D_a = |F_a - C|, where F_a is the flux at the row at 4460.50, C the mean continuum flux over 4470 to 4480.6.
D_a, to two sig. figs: 1.0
